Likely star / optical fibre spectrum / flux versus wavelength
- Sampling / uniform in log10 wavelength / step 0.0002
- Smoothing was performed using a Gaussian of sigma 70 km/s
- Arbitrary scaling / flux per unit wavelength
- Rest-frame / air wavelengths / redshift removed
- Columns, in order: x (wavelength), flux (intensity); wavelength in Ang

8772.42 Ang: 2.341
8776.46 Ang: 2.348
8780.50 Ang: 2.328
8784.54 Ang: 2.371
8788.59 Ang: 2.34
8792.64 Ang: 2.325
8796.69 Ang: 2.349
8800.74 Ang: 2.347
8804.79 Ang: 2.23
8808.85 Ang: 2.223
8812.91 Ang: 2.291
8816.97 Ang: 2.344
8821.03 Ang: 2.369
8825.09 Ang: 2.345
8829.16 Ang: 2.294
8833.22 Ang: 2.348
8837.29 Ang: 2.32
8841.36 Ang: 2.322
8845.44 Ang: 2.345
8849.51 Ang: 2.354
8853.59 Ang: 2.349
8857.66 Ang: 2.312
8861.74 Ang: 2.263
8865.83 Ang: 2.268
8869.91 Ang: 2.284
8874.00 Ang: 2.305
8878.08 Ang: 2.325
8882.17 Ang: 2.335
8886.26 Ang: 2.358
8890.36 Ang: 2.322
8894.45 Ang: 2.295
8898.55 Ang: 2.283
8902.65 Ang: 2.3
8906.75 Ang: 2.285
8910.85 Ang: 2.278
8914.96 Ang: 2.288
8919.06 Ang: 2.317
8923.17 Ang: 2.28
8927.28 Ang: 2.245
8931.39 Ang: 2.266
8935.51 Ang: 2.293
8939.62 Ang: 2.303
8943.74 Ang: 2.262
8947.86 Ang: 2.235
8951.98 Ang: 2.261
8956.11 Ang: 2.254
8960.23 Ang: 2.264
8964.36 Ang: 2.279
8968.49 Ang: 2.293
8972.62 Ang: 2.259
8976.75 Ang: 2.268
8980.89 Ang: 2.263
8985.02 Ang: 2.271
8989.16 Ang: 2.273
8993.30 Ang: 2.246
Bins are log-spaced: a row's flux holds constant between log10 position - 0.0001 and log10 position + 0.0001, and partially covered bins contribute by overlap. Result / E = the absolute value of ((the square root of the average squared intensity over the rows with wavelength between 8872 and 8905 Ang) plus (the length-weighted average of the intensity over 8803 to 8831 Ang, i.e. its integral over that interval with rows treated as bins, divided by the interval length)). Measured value 4.61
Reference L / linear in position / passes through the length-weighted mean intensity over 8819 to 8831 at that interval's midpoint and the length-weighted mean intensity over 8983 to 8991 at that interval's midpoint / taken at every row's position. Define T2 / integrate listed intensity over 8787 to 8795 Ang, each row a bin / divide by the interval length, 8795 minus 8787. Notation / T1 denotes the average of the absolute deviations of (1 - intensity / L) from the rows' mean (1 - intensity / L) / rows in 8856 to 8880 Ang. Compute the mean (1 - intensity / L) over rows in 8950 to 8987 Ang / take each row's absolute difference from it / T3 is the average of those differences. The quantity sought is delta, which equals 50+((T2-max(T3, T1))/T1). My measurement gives 295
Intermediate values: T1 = 0.0095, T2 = 2.33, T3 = 0.0046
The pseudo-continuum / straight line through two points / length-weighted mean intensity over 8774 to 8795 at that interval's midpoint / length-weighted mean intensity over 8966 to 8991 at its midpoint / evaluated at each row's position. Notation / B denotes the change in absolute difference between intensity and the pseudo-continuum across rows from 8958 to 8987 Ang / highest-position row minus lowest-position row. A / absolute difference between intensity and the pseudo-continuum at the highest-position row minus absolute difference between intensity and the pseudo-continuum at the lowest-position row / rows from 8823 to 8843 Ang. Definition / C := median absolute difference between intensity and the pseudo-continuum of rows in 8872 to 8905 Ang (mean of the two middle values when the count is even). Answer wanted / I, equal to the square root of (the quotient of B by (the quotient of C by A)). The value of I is 0.111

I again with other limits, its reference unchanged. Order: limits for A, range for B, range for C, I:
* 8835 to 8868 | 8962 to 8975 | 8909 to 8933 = 0.159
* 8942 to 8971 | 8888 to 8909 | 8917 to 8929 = 0.032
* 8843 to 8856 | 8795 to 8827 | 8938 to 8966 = 0.047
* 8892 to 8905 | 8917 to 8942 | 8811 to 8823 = 0.033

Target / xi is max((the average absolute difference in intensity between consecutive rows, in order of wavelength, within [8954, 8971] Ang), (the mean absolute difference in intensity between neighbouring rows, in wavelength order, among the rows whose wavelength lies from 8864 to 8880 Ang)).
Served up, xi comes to 0.019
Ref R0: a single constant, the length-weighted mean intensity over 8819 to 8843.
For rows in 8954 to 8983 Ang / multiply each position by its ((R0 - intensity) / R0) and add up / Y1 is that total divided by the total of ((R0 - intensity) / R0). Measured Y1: 8968.4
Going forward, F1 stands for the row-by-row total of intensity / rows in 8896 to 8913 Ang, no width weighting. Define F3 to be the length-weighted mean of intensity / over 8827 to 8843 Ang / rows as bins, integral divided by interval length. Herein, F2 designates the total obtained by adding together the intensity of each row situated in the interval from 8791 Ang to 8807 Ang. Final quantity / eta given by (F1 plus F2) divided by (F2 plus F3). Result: 1.59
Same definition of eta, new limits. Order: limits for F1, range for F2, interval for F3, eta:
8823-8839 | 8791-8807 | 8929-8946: 1.61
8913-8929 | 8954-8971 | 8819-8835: 1.59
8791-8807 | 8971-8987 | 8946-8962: 1.62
